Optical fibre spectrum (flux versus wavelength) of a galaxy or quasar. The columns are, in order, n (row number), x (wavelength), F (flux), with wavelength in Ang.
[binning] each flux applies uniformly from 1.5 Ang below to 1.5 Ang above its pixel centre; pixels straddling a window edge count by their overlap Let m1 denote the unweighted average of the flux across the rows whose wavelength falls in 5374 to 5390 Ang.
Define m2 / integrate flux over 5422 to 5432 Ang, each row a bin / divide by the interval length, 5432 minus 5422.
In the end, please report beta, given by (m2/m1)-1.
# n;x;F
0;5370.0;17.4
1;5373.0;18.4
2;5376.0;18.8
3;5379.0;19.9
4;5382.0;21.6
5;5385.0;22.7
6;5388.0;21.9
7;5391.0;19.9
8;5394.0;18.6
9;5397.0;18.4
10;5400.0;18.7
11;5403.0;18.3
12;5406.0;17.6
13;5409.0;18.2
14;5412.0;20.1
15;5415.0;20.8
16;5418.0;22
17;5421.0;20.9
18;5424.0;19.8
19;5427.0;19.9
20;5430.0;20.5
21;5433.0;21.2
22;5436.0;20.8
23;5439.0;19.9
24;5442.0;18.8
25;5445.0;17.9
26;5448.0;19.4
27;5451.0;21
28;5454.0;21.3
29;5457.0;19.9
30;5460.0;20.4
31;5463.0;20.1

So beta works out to -0.04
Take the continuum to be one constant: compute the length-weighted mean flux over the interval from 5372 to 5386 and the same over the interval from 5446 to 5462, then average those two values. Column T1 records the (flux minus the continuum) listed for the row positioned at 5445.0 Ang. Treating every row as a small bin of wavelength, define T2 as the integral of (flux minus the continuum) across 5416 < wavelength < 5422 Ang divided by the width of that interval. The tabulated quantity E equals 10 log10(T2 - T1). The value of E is 5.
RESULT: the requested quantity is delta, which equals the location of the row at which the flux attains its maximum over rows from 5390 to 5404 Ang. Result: 5391.0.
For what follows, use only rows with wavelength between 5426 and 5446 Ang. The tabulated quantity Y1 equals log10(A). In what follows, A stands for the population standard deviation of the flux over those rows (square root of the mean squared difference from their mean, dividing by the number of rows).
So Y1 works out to 0.03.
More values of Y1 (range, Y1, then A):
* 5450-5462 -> -0.27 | 0.5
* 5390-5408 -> -0.16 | 0.7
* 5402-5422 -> 0.19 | 1.5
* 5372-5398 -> 0.19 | 1.6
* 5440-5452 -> 0.05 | 1.1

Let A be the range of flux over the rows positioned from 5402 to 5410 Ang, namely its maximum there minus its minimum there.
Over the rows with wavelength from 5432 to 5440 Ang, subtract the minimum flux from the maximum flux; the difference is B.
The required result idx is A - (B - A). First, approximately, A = 0.7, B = 1.3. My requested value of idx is 0.1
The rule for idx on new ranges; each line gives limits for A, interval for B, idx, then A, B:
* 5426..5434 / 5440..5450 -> 1.1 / 1.3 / 1.5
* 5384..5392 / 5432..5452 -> 2.3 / 2.8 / 3.3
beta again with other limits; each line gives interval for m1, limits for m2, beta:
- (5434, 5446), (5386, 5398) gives 0.03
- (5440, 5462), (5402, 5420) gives -0.01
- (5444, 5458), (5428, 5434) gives 0.04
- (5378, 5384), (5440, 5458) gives -0.05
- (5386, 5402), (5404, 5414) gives -0.04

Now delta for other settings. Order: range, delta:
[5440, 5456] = 5454.0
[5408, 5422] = 5418.0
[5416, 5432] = 5418.0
